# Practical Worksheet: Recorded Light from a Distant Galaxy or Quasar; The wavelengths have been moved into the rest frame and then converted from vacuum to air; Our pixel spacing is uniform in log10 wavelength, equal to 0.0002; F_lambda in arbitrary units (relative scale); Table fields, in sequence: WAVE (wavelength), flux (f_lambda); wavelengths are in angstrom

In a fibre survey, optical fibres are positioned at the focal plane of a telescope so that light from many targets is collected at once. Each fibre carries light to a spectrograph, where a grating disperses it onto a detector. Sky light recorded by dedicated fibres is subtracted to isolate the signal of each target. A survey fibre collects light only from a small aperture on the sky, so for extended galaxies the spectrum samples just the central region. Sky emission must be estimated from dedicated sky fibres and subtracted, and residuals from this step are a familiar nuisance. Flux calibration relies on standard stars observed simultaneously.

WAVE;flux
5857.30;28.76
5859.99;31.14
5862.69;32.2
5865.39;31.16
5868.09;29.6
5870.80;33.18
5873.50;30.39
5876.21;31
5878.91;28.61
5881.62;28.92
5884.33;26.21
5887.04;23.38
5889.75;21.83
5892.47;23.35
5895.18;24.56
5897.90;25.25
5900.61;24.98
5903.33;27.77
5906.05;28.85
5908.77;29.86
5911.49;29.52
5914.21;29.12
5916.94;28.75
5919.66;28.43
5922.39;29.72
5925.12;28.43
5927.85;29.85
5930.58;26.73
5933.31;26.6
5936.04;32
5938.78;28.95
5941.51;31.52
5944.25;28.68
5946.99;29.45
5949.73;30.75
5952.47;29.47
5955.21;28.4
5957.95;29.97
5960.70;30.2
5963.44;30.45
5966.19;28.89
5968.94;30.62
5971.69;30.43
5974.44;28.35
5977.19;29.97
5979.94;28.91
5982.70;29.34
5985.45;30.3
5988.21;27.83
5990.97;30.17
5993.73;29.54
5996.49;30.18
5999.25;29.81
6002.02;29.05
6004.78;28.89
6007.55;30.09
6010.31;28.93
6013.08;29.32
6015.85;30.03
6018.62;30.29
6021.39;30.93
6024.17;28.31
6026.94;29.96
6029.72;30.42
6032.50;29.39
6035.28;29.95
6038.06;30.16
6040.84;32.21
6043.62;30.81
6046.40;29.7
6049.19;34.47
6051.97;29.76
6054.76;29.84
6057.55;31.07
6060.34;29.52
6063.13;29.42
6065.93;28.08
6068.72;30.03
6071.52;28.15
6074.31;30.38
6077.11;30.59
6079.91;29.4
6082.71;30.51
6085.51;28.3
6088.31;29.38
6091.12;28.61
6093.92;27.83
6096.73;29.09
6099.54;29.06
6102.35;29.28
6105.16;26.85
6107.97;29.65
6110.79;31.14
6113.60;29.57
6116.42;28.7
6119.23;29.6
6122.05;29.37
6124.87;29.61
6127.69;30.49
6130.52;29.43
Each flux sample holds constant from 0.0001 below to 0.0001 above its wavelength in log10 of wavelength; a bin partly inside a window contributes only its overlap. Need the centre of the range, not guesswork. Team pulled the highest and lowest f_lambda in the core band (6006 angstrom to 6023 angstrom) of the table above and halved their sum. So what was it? 29.9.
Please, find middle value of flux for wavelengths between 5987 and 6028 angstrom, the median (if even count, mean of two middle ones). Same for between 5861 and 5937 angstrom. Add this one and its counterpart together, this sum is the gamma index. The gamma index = 58.6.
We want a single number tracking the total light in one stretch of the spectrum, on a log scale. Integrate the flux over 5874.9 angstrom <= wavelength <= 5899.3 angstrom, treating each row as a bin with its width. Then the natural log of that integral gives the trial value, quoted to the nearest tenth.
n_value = 6.4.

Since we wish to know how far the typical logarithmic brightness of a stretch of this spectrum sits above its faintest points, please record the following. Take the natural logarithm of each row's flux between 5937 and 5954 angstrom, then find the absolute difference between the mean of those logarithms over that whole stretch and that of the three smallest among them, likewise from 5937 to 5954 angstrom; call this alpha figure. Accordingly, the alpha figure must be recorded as 0.026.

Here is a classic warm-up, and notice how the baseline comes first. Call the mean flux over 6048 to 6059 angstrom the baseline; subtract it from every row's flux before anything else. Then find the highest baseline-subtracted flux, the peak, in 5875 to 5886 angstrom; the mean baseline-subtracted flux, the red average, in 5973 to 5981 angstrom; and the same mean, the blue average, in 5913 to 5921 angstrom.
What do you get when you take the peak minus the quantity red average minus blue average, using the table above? -0.6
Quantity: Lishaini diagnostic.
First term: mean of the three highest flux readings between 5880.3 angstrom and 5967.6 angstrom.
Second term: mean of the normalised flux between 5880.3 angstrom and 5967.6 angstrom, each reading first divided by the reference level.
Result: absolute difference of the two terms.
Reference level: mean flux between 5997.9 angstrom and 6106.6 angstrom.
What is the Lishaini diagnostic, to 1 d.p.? 30.5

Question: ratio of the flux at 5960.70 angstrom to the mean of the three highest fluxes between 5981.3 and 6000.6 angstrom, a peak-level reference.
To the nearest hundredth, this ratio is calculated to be 1.00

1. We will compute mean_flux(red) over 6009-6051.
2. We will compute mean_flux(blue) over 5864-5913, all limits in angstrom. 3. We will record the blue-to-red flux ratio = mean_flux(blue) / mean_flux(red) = 0.913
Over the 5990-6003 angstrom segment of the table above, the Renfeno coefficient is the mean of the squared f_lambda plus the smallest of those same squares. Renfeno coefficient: 1729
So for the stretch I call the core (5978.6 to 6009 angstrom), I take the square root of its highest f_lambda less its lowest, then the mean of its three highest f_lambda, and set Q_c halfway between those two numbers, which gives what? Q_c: 15.9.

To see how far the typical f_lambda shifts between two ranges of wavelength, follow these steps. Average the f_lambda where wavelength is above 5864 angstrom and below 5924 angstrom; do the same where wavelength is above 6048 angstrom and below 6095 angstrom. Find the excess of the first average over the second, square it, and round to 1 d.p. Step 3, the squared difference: 3.2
